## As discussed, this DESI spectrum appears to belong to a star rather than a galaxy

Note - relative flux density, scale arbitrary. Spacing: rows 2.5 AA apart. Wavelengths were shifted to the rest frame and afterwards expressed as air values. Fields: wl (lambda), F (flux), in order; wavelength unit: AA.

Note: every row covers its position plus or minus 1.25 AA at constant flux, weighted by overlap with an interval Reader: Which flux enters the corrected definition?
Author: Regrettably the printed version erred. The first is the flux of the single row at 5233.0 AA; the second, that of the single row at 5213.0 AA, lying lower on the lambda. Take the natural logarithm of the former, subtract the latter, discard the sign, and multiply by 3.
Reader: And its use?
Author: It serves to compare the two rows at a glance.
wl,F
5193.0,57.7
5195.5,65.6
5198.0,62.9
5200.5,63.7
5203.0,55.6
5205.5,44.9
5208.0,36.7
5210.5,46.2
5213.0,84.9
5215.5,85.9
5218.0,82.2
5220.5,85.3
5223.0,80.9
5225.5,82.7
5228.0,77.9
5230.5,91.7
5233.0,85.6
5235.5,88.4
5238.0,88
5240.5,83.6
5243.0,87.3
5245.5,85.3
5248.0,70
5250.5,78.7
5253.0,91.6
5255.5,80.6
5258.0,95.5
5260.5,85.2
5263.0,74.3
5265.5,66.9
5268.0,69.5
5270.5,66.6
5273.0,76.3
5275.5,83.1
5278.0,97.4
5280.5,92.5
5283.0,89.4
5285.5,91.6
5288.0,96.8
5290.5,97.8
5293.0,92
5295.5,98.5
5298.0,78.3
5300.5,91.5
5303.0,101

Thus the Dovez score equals 241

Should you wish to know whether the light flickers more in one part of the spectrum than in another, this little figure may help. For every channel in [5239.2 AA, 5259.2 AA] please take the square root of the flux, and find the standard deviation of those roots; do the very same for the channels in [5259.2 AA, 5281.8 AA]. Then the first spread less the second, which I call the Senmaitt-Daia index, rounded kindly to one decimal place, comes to -0.2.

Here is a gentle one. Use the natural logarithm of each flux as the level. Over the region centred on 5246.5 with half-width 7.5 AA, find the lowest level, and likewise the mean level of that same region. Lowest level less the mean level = -0.16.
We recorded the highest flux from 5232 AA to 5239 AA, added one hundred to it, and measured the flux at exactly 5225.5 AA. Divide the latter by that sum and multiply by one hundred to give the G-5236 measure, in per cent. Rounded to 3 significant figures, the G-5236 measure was 43.9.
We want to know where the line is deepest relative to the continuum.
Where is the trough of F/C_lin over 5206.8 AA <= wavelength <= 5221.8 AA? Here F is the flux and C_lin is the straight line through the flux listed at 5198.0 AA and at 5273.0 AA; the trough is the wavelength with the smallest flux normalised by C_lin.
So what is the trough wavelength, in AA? 5208.0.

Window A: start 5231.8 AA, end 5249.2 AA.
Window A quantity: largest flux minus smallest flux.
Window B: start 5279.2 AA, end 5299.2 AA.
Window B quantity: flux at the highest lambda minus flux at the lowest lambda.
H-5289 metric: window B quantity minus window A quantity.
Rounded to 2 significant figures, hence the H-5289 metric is -33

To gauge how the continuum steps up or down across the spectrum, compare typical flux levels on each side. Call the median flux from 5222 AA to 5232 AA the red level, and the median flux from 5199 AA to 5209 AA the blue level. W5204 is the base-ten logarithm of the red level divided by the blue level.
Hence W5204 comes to 0.21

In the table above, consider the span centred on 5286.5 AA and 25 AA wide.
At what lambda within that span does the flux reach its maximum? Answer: 5295.5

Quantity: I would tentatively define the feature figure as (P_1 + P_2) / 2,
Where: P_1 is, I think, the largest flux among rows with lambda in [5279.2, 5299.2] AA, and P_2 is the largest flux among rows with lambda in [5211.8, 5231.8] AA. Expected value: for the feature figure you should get 95.1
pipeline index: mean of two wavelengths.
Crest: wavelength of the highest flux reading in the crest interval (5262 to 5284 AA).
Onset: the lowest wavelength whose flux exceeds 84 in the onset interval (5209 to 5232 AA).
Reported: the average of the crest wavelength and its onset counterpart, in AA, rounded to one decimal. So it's 5245.5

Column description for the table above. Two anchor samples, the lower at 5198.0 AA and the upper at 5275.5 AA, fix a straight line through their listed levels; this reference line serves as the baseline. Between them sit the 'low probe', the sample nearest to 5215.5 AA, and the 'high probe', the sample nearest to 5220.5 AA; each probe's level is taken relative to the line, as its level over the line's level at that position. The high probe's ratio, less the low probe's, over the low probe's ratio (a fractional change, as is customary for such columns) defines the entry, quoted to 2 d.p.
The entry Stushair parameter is -0.03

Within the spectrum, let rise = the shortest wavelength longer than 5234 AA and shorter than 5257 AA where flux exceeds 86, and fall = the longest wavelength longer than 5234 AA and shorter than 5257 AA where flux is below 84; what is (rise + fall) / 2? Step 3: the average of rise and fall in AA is 5245.5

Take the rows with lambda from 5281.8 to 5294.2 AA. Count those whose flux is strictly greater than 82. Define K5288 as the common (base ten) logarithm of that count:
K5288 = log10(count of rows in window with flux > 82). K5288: 0.70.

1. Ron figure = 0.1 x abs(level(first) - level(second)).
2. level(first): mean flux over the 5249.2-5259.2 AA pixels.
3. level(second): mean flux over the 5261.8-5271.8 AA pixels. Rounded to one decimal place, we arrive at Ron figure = 1.7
